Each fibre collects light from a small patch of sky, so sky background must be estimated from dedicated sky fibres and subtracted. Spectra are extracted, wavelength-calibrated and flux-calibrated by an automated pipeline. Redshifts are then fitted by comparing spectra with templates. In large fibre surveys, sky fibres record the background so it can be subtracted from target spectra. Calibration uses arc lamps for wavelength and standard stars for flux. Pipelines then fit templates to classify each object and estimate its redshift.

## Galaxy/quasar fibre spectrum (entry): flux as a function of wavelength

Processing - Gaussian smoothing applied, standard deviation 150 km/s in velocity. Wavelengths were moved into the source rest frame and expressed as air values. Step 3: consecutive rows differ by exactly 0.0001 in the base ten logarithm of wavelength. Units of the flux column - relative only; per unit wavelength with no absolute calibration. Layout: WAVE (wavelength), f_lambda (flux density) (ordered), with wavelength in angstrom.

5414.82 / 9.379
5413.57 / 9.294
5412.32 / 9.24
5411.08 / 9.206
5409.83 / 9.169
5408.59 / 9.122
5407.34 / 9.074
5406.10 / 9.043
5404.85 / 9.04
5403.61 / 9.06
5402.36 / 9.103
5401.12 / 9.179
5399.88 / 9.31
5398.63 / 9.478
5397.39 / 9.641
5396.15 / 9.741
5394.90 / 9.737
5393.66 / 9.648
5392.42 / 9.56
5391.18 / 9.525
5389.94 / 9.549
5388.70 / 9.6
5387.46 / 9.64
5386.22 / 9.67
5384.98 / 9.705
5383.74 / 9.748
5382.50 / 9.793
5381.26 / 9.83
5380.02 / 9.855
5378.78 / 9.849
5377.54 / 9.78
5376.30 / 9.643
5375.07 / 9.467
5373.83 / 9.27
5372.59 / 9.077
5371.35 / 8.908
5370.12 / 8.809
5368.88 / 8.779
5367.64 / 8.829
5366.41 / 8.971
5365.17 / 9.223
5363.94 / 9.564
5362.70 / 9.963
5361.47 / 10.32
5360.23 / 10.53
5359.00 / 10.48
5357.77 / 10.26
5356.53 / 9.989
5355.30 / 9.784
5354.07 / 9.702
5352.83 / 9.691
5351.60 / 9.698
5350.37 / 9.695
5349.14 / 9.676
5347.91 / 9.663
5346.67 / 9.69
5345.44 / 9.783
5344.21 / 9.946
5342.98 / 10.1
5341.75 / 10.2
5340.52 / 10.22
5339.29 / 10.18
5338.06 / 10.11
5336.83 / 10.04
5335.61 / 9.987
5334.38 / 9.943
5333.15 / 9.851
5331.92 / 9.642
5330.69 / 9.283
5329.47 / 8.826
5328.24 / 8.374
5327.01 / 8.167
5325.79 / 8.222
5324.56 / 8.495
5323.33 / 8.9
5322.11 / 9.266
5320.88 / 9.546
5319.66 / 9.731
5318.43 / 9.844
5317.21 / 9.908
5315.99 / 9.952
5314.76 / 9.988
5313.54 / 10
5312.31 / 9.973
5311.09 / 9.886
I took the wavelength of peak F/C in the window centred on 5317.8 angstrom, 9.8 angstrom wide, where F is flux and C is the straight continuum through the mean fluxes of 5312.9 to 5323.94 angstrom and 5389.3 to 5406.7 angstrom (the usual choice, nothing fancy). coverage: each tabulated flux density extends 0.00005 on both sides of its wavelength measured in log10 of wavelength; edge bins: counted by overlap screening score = 5313.54 angstrom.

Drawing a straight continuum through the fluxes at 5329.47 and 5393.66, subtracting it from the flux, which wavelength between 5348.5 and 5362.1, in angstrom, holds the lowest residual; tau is 5354.07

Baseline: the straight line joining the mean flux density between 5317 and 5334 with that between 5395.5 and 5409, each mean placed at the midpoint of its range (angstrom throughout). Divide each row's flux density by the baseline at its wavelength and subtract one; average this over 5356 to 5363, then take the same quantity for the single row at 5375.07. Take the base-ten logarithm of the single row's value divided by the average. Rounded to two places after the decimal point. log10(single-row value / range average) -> -0.63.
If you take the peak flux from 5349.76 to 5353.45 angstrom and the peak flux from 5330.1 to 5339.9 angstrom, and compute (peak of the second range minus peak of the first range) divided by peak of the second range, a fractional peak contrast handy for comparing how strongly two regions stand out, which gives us 0.047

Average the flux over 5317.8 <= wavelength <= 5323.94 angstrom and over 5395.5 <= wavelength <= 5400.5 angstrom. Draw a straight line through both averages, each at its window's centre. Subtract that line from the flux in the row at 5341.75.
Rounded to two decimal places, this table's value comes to 0.72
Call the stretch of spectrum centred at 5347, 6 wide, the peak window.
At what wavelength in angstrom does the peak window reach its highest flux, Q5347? 5344.21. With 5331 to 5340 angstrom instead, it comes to 5339.29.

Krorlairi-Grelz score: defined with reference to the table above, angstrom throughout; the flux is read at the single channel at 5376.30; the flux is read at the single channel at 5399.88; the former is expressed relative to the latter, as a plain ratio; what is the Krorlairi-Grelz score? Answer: 1.04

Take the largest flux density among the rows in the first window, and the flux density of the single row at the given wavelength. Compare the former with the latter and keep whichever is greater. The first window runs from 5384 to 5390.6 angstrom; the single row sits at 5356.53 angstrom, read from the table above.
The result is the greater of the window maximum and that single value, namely 9.99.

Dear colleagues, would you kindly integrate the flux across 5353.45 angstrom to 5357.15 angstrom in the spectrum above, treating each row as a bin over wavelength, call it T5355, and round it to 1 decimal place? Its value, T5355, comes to 36.3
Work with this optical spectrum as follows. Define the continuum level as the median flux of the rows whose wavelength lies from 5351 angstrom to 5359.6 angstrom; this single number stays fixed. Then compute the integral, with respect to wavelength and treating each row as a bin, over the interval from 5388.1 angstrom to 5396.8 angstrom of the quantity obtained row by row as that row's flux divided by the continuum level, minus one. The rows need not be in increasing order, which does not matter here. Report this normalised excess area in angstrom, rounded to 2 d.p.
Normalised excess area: -0.14 angstrom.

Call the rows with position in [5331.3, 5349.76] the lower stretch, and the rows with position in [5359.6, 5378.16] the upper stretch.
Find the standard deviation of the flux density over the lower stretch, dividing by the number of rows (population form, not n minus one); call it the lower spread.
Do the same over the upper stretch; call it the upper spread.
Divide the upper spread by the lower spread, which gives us 2.7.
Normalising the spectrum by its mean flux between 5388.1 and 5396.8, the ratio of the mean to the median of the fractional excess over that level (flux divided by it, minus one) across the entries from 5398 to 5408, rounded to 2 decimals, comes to 0.86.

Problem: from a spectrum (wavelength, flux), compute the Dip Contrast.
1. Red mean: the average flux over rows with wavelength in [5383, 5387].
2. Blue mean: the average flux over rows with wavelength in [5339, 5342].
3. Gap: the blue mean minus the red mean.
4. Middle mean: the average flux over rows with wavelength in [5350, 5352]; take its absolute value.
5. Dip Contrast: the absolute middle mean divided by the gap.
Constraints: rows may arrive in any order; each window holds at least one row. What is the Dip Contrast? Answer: 20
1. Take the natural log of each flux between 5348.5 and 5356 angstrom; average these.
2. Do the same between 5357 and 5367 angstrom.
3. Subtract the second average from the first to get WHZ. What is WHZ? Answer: -0.02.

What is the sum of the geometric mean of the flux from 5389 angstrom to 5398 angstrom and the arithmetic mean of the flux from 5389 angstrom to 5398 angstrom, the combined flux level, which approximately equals 19.3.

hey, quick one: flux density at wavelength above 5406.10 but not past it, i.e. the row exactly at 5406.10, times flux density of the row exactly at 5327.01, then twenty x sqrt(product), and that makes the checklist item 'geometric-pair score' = 172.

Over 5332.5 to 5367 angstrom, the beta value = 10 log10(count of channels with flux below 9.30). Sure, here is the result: 3.0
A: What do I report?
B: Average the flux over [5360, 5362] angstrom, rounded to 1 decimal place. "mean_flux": 10.4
